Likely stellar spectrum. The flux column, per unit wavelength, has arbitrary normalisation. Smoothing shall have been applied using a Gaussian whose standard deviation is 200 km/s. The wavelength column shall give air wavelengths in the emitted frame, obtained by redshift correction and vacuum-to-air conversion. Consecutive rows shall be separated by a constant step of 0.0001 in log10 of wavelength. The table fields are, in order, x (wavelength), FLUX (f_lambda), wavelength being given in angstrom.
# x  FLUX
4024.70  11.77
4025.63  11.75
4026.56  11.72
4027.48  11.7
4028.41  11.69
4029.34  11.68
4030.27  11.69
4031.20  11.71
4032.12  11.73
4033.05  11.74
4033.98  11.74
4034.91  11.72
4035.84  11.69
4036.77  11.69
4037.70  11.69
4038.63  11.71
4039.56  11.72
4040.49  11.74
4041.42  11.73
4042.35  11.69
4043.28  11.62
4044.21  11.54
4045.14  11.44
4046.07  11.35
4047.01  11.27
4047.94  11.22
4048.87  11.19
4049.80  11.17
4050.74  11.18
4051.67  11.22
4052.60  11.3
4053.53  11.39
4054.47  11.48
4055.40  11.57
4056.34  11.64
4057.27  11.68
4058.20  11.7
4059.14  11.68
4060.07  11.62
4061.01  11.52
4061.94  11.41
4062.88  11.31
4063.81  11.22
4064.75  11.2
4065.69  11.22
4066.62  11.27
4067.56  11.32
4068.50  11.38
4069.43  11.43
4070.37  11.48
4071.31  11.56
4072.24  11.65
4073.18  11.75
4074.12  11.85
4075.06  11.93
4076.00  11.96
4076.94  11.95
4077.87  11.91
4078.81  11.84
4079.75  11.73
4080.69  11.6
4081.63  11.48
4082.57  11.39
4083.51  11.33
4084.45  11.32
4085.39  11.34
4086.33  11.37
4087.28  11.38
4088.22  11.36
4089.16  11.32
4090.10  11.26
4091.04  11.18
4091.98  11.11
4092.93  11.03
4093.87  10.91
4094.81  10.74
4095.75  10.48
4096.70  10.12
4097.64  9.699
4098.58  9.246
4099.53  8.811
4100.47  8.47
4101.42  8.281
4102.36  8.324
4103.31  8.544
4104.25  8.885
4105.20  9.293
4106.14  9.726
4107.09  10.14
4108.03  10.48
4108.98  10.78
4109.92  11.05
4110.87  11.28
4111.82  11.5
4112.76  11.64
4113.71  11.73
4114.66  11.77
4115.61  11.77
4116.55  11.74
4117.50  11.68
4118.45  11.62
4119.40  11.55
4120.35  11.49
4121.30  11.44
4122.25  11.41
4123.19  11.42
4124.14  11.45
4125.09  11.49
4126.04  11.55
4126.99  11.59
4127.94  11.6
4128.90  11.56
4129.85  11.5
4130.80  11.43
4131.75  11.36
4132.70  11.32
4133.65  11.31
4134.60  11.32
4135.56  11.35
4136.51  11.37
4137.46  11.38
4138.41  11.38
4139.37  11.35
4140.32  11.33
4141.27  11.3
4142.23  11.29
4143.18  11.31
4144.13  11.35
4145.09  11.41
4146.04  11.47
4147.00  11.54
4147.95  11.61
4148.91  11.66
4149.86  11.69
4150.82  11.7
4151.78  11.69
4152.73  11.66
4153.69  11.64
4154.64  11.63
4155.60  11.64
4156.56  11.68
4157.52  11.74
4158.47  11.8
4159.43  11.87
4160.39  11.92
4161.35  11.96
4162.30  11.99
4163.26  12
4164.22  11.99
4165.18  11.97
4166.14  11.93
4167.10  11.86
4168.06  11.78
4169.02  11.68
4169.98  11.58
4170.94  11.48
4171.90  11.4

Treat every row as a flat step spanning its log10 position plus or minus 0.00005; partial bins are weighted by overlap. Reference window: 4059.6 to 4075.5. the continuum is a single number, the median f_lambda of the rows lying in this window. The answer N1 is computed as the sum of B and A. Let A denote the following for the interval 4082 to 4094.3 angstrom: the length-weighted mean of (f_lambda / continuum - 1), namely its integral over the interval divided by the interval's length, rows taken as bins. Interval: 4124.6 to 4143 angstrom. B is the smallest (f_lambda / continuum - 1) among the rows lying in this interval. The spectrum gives -0.027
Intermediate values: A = -0.02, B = -0.012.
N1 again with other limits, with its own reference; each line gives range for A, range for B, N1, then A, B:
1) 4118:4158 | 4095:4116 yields -0.270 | 0.01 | -0.276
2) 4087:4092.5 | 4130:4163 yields -0.027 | -0.01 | -0.012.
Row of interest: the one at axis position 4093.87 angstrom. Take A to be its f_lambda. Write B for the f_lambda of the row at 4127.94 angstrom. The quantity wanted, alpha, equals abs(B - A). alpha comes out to 0.7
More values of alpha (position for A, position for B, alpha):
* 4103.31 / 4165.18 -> 3.4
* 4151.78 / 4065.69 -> 0.5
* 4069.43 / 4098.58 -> 2.2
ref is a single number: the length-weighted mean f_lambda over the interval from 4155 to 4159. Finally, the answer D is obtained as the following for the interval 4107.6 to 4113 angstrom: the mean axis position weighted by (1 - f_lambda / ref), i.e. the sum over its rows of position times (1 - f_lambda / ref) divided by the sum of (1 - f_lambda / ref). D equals 4109.3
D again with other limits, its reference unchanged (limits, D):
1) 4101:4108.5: 4104.1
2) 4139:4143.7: 4141.3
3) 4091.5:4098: 4095.6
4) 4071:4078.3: 4076.9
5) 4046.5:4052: 4049.4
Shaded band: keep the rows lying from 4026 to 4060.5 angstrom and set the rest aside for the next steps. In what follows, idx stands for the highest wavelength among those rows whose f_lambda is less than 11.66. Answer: 4060.07 angstrom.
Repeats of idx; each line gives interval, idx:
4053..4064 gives 4063.81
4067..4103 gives 4102.36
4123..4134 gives 4133.65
